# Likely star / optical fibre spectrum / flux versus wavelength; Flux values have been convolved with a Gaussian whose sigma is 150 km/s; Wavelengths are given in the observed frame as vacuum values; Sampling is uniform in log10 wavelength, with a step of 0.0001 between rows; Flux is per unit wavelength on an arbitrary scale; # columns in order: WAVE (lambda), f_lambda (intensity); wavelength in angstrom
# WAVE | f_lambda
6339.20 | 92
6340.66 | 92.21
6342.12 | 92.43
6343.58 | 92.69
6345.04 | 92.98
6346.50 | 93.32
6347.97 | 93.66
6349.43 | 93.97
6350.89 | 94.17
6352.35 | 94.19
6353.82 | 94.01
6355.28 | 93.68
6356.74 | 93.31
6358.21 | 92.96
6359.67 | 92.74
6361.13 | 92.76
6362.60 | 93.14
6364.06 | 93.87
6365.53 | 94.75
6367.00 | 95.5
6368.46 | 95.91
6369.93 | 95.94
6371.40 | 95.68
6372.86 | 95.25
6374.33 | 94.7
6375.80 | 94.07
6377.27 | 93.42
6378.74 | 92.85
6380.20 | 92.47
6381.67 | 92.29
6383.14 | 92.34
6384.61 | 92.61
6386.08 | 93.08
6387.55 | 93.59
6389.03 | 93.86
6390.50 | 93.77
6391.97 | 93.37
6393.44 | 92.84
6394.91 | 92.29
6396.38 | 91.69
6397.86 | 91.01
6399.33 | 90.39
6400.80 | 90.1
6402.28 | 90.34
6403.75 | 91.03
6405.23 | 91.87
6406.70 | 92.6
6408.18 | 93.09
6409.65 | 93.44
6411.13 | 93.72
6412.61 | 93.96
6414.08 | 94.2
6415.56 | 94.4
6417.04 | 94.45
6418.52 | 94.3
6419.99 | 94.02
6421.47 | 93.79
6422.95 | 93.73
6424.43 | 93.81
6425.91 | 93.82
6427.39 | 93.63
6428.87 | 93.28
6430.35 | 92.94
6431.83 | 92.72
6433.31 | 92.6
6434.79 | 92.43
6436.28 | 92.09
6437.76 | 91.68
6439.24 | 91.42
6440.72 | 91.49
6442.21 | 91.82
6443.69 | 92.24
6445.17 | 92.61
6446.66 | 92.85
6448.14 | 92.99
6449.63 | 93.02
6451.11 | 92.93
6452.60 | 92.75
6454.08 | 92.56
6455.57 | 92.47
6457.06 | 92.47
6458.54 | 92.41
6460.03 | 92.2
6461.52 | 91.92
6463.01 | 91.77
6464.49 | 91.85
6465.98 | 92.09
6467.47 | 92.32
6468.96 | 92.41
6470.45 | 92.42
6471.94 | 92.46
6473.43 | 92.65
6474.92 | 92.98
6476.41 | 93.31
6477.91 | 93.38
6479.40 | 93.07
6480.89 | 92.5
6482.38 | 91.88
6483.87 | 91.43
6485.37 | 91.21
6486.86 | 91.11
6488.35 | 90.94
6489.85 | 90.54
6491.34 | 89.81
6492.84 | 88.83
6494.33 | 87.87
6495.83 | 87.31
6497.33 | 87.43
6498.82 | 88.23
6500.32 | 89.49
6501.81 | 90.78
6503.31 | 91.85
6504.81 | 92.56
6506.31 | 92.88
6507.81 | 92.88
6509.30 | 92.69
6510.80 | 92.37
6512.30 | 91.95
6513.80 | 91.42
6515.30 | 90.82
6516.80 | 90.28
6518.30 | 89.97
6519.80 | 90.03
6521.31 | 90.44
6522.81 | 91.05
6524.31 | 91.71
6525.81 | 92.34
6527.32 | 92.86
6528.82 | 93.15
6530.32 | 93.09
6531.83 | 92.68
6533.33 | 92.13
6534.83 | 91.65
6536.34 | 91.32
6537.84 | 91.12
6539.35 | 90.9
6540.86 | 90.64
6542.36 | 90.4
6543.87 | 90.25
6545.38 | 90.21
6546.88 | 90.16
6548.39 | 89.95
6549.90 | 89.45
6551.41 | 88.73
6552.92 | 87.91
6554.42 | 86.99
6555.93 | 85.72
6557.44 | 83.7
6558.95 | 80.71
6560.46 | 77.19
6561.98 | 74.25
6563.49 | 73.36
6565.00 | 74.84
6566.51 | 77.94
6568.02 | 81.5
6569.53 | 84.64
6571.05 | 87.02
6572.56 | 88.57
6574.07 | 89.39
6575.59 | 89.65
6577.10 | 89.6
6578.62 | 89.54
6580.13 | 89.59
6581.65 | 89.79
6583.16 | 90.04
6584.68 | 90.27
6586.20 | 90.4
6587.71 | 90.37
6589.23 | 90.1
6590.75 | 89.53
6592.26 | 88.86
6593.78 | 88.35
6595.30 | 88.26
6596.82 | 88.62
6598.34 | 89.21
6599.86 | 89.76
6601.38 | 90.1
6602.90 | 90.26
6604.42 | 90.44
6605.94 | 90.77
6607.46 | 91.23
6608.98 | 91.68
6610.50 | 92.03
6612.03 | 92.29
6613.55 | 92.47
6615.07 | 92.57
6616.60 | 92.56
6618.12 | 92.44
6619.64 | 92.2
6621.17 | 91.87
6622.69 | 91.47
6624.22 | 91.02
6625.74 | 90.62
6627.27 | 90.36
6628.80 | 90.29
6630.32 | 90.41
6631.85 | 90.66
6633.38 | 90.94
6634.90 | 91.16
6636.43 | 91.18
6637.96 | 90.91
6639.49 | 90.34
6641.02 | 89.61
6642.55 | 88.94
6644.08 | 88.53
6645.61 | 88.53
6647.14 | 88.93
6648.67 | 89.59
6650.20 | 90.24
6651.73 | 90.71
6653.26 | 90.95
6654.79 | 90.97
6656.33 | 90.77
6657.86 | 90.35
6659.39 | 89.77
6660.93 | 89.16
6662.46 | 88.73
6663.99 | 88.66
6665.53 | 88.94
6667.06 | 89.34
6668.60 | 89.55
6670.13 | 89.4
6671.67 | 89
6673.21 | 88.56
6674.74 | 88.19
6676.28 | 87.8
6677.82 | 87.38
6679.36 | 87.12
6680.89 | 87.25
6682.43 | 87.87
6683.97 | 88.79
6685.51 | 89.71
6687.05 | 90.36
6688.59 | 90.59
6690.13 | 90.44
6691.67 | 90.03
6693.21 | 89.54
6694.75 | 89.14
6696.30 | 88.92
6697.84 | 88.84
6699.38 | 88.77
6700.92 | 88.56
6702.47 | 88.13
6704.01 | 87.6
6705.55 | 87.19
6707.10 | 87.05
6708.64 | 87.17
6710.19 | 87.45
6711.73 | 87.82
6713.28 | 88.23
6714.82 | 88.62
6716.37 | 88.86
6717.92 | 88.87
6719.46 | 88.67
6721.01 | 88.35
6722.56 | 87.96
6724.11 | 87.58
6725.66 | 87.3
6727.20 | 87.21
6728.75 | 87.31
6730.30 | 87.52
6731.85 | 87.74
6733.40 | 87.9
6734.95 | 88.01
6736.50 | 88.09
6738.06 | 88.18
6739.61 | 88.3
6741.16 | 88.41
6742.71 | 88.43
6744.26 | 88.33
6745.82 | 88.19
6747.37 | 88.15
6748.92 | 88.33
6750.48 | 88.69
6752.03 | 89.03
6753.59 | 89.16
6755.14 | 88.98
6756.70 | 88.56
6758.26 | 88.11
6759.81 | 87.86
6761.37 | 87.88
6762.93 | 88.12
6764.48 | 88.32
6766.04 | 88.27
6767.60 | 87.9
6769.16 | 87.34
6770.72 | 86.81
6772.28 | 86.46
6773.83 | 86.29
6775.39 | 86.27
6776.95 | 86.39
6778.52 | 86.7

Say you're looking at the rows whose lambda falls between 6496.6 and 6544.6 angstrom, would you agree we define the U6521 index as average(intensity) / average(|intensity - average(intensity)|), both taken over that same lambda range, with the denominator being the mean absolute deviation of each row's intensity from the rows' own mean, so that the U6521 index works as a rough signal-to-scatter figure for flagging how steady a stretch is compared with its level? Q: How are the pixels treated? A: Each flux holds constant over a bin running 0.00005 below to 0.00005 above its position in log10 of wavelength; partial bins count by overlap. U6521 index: 83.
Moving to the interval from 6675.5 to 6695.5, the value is 79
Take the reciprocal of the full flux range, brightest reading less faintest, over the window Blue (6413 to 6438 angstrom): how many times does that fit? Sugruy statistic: 0.36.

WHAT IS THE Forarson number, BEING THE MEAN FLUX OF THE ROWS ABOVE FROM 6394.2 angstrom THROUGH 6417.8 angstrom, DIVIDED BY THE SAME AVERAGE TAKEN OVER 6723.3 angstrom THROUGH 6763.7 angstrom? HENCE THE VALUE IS 1.05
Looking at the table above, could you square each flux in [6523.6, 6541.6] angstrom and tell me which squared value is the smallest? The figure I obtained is 8216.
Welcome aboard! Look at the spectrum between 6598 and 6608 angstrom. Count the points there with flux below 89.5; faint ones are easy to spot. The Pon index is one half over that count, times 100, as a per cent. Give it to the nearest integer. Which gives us 50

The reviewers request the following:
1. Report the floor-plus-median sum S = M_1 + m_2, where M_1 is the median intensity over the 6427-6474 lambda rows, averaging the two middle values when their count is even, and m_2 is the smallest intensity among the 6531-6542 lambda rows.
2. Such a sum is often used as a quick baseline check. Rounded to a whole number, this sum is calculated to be 183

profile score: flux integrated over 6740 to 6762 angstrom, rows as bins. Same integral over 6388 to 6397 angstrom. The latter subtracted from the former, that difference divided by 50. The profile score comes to 22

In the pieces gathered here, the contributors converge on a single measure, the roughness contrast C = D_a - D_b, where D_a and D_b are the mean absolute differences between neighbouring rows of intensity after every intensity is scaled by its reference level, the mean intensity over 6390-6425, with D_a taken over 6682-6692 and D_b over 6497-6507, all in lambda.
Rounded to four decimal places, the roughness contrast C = -0.0039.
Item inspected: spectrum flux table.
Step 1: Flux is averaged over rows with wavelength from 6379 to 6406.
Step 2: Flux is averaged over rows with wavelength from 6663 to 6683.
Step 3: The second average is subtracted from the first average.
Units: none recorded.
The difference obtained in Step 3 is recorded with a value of 3.8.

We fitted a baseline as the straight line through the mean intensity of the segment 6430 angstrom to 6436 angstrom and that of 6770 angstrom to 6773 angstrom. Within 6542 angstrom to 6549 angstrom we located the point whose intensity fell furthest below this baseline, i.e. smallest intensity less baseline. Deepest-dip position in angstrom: 6548.39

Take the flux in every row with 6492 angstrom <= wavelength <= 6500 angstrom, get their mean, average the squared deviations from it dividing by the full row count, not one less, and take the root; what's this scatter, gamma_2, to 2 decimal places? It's 0.55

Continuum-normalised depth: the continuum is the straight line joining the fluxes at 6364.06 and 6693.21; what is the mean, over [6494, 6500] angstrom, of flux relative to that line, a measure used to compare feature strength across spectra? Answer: 0.952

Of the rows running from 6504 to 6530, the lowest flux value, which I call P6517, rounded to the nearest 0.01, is 89.97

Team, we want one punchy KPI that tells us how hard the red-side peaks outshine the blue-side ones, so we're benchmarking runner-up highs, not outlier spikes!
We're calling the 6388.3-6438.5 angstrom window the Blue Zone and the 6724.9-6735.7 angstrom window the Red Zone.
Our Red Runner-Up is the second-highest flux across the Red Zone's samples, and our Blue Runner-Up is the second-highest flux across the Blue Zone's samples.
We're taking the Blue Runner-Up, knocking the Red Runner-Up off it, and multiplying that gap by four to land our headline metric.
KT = 26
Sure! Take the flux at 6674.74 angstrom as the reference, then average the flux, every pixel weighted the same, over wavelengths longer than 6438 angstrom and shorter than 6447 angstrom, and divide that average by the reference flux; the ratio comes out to 1.04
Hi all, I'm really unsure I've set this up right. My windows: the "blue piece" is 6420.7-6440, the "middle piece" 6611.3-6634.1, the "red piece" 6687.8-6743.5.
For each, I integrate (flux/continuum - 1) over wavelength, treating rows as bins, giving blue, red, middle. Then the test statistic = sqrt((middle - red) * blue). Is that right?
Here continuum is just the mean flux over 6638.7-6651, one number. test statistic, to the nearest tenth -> 1.0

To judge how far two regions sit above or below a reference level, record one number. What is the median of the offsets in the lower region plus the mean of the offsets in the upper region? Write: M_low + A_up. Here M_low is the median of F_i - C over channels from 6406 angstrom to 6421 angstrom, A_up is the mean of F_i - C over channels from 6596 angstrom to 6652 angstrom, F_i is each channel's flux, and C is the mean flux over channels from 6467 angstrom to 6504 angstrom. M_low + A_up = 3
